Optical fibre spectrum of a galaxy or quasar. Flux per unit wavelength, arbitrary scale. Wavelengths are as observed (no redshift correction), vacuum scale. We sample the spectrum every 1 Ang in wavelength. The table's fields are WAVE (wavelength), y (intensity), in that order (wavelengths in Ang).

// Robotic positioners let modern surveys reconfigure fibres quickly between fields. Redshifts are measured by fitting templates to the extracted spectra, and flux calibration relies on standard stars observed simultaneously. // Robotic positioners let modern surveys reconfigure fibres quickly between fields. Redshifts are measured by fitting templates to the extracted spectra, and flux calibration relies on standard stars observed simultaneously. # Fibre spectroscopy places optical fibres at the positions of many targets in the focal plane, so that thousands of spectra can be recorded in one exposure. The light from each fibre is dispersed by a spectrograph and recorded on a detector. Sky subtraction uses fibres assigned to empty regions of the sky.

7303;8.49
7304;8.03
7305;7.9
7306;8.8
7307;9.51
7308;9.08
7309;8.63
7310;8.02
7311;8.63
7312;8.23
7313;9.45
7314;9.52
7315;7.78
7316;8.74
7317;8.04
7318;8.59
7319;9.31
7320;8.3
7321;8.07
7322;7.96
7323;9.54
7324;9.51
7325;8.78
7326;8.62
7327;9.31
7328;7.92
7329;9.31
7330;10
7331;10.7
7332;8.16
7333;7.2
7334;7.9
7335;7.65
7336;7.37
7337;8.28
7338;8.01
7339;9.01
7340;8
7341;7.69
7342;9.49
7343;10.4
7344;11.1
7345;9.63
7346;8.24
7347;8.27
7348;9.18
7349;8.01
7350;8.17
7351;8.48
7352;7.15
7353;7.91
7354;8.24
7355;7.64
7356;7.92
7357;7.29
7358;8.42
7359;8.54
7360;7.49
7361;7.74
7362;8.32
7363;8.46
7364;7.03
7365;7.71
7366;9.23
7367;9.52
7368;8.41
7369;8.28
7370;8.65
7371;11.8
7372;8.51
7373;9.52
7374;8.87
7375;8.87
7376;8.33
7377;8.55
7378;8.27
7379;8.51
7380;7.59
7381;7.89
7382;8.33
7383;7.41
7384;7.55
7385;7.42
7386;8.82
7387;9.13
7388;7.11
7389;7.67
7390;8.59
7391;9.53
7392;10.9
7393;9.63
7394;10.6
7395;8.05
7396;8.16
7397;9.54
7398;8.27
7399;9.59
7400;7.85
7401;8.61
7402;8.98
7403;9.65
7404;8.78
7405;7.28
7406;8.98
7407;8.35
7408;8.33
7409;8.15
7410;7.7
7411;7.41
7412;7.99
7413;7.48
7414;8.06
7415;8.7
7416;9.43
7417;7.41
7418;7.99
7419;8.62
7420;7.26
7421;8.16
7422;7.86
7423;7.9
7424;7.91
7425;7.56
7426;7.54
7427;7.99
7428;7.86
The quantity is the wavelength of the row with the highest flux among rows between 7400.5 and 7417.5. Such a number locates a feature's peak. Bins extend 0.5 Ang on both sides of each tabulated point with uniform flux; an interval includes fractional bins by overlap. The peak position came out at 7403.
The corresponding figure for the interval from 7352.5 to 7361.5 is 7359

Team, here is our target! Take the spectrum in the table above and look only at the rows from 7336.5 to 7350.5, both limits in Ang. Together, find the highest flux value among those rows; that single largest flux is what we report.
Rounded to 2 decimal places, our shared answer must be 11.10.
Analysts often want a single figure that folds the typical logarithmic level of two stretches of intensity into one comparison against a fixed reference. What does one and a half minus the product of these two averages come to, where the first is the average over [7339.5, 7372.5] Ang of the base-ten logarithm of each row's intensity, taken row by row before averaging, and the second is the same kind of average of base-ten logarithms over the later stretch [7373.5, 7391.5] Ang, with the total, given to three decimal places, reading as 0.652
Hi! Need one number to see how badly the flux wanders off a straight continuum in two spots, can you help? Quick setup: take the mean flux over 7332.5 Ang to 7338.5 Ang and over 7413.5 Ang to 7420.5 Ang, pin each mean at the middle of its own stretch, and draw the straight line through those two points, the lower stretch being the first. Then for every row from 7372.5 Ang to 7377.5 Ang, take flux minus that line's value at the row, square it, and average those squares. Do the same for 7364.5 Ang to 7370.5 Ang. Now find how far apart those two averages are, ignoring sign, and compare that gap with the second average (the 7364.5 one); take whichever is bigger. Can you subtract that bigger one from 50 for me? 49.1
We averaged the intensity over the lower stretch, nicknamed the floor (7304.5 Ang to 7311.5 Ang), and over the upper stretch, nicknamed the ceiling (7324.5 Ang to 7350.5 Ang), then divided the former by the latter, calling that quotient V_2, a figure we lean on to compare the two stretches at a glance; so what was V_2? 0.99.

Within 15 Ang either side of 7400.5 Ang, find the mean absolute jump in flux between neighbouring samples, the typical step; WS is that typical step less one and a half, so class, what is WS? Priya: -0.59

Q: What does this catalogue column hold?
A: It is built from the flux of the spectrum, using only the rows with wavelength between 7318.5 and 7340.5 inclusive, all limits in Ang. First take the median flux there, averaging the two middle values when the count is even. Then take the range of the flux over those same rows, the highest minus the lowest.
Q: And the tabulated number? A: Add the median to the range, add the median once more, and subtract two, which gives 18.1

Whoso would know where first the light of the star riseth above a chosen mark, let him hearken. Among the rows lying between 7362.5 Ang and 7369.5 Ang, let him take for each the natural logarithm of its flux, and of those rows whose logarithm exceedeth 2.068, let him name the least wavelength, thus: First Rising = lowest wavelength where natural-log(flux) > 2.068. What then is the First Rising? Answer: 7363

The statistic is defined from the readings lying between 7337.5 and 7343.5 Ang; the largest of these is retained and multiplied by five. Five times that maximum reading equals 52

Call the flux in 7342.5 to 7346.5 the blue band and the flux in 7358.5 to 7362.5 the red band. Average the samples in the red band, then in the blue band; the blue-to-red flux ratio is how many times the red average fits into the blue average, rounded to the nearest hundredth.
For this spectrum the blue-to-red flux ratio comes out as 1.23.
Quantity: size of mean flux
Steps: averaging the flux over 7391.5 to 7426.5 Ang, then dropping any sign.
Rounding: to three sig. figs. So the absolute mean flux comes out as 8.42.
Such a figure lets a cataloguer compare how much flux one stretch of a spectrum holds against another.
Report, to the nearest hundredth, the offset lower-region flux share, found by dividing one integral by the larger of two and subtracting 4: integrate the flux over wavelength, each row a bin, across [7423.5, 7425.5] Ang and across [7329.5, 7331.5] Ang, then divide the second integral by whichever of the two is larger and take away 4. -3.00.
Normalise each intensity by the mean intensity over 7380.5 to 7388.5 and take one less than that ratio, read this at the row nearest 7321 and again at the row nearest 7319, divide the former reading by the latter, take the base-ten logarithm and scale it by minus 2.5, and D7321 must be 2.7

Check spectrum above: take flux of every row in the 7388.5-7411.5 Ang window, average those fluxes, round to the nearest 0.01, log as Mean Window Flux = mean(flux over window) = 8.72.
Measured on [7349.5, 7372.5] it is 8.30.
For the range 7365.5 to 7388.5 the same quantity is 8.55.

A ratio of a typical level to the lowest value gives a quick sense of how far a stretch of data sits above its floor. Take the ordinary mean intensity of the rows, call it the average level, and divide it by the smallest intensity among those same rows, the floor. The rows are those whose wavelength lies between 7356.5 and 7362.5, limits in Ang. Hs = 1.093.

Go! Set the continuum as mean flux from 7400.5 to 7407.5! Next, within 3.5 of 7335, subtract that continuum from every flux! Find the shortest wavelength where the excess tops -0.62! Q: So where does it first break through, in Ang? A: 7332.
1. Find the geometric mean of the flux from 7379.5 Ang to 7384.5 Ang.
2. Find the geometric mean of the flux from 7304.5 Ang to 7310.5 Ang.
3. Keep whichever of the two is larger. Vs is 8.6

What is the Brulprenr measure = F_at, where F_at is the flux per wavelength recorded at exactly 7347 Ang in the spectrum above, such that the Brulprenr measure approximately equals 8.27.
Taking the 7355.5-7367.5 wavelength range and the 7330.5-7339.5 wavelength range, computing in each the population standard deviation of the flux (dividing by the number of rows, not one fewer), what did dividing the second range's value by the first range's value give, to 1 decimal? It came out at 1.4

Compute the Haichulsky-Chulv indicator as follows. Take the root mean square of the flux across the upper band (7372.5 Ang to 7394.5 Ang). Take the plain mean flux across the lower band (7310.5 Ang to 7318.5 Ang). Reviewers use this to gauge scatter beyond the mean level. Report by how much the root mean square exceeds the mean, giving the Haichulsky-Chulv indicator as 0.03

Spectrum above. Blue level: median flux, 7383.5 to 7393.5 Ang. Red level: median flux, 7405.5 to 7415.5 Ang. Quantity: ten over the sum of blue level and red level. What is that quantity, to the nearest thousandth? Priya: 0.595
